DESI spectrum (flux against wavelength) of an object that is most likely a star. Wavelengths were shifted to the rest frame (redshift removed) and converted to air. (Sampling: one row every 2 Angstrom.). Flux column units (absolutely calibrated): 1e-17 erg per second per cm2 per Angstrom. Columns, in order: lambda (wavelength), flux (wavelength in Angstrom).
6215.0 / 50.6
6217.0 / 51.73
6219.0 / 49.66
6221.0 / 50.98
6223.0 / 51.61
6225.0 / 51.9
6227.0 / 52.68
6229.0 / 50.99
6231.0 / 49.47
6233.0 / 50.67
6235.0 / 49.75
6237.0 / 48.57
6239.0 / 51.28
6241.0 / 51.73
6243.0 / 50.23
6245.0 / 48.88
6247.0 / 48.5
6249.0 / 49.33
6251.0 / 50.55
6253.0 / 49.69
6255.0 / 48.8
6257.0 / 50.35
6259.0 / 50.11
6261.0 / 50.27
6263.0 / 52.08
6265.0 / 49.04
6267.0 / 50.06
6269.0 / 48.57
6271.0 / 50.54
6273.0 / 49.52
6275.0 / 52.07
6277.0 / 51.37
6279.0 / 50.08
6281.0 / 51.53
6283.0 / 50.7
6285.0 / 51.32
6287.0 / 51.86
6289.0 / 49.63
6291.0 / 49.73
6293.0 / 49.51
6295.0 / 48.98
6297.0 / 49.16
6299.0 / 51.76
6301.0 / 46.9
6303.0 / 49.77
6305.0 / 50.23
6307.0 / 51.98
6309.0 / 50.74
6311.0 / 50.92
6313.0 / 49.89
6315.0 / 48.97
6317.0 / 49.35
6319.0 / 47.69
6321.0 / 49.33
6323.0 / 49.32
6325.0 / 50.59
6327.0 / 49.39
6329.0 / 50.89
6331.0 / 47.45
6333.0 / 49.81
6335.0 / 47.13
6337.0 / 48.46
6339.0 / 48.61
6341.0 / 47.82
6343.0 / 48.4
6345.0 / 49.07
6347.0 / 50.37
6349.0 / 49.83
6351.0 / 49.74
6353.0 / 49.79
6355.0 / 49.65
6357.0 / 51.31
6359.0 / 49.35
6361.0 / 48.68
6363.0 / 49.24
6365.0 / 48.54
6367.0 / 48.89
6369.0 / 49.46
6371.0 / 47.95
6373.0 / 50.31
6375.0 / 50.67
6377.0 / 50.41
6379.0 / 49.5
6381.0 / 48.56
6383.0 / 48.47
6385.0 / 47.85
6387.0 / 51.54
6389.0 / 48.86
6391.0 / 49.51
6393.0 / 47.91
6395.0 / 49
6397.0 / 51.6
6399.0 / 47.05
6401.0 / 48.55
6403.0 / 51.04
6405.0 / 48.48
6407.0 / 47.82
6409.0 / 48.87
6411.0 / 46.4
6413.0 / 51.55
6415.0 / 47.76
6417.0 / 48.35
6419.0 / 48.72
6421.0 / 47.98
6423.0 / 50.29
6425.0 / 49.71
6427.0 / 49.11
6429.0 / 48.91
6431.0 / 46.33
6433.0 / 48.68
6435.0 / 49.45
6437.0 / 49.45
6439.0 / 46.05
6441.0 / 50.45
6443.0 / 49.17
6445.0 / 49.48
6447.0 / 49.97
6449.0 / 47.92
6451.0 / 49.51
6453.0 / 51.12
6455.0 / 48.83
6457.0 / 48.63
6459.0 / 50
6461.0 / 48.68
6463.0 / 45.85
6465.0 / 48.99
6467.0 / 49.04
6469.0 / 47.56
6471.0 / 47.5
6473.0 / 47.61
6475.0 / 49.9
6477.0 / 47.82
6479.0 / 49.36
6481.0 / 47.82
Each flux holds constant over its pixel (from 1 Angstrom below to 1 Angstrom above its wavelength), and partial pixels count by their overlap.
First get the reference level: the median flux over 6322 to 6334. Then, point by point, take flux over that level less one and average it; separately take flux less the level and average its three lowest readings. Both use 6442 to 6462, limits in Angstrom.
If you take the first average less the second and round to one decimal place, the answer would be 1.2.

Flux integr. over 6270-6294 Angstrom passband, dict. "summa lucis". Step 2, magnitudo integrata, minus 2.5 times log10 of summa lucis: -7.71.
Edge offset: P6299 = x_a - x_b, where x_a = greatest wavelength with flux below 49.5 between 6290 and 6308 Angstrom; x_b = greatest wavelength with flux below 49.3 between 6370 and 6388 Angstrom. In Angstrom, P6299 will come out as -84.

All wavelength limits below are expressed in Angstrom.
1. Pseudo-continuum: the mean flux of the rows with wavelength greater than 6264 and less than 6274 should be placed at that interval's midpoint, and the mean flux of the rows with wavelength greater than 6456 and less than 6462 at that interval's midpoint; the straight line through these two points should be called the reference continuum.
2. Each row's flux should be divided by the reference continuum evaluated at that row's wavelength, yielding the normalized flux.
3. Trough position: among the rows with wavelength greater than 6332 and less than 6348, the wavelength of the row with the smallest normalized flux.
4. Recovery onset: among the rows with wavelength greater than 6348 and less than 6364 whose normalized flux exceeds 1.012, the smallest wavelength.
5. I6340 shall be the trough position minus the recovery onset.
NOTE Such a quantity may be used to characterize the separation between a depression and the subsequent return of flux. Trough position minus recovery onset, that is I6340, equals -22 Angstrom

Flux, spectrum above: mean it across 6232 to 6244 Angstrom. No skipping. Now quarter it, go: 12.6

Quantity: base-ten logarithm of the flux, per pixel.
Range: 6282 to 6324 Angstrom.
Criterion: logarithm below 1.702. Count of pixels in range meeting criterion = 14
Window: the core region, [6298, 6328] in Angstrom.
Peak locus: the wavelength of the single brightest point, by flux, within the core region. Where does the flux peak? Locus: 6307.0 Angstrom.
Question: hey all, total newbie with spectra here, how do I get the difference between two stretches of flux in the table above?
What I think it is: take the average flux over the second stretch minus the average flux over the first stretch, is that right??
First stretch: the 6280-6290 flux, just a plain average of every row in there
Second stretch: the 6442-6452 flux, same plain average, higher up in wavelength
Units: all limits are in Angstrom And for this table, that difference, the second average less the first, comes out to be -1.8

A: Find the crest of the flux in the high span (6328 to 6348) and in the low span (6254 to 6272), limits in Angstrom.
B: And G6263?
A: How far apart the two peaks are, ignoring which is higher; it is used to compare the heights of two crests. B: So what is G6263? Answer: 1.2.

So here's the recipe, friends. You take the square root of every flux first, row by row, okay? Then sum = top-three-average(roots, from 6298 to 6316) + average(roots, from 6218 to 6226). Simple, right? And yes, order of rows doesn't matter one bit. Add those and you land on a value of 14.3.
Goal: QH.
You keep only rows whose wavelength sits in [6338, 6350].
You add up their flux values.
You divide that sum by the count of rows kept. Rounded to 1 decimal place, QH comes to 49.0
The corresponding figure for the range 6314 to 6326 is 49.2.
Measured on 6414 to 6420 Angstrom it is 48.3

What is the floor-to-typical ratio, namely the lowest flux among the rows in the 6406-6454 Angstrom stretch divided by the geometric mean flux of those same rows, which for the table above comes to 0.943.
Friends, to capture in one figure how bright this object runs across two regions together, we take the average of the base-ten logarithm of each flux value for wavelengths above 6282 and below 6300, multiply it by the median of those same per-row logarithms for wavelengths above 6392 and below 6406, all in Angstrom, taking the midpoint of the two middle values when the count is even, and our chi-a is 2.87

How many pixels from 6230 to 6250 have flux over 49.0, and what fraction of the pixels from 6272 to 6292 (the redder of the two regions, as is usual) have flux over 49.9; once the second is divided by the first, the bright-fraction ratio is 0.10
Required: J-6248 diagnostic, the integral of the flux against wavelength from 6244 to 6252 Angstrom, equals 395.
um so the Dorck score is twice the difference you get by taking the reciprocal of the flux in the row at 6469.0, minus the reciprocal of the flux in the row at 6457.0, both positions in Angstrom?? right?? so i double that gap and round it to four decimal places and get 0.0009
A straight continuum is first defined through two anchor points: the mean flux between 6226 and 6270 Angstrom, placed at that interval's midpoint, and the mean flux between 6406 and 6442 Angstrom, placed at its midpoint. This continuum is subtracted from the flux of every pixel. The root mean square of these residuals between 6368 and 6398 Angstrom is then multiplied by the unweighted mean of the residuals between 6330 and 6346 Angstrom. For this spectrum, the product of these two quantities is -1.3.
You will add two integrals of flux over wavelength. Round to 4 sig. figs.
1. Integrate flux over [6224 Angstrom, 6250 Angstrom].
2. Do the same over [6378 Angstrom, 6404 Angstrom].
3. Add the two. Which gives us 2587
